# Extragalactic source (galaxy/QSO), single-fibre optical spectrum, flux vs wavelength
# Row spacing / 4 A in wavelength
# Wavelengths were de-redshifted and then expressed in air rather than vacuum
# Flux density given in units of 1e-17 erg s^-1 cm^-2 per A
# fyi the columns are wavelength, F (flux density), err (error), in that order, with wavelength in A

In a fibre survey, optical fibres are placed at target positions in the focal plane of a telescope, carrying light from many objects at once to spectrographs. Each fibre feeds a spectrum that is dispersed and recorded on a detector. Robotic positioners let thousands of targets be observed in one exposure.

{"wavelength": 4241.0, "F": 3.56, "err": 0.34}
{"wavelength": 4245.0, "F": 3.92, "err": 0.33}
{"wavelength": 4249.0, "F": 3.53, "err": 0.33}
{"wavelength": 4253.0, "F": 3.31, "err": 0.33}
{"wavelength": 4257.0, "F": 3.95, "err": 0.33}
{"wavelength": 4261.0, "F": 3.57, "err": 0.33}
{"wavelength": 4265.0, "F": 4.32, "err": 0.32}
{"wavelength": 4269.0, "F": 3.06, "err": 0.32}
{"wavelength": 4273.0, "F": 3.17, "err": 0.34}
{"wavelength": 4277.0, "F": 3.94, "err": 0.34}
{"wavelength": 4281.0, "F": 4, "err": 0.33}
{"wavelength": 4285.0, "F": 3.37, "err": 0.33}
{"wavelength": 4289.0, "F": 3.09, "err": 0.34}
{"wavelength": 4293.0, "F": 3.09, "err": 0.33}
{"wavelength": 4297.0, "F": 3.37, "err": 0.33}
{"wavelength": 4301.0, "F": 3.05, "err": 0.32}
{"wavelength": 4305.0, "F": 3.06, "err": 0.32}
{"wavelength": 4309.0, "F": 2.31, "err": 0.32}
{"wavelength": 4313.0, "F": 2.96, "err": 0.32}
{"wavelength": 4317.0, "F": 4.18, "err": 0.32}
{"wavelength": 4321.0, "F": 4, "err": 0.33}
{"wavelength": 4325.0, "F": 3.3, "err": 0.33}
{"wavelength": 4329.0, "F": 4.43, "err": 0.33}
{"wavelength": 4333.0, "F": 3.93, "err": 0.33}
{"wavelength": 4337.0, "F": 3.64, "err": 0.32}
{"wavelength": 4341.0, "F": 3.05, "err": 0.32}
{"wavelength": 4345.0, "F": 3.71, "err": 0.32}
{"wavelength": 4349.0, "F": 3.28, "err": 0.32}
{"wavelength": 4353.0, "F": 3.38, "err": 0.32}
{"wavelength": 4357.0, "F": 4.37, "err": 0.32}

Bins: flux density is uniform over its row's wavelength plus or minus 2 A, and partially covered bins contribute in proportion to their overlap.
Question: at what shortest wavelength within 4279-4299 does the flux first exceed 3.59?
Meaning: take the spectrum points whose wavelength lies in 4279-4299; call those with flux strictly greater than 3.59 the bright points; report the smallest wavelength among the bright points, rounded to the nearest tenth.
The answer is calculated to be 4281.0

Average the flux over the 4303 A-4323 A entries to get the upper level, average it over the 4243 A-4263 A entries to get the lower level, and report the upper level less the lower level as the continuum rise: -0.35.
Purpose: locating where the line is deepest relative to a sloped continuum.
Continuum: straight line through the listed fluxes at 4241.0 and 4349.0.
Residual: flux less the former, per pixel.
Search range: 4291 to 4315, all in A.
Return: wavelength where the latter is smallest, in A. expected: 4309.0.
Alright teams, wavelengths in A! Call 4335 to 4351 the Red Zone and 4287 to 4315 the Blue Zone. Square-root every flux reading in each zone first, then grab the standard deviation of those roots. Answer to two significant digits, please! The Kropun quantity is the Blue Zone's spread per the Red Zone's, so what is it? 1.2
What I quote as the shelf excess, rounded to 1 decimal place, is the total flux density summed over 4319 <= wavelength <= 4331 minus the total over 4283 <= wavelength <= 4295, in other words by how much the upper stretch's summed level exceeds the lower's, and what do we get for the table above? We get 2.2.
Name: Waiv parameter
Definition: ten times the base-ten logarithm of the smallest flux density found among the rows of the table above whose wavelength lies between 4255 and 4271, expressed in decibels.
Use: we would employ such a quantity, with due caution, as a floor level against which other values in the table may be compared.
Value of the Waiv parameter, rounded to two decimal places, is 4.86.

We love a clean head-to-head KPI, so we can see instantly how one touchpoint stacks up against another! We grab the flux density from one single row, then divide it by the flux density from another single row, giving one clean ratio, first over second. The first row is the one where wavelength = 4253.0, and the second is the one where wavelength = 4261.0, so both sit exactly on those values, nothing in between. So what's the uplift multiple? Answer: 0.93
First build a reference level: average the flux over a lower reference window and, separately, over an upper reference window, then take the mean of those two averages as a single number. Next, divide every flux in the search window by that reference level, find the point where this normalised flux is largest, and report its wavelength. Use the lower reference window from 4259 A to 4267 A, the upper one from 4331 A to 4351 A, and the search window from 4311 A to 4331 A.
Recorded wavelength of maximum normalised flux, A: 4329.0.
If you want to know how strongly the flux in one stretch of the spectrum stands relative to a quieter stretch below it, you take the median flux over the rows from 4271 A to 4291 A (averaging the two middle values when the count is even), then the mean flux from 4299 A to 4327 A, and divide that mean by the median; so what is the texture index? 0.97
